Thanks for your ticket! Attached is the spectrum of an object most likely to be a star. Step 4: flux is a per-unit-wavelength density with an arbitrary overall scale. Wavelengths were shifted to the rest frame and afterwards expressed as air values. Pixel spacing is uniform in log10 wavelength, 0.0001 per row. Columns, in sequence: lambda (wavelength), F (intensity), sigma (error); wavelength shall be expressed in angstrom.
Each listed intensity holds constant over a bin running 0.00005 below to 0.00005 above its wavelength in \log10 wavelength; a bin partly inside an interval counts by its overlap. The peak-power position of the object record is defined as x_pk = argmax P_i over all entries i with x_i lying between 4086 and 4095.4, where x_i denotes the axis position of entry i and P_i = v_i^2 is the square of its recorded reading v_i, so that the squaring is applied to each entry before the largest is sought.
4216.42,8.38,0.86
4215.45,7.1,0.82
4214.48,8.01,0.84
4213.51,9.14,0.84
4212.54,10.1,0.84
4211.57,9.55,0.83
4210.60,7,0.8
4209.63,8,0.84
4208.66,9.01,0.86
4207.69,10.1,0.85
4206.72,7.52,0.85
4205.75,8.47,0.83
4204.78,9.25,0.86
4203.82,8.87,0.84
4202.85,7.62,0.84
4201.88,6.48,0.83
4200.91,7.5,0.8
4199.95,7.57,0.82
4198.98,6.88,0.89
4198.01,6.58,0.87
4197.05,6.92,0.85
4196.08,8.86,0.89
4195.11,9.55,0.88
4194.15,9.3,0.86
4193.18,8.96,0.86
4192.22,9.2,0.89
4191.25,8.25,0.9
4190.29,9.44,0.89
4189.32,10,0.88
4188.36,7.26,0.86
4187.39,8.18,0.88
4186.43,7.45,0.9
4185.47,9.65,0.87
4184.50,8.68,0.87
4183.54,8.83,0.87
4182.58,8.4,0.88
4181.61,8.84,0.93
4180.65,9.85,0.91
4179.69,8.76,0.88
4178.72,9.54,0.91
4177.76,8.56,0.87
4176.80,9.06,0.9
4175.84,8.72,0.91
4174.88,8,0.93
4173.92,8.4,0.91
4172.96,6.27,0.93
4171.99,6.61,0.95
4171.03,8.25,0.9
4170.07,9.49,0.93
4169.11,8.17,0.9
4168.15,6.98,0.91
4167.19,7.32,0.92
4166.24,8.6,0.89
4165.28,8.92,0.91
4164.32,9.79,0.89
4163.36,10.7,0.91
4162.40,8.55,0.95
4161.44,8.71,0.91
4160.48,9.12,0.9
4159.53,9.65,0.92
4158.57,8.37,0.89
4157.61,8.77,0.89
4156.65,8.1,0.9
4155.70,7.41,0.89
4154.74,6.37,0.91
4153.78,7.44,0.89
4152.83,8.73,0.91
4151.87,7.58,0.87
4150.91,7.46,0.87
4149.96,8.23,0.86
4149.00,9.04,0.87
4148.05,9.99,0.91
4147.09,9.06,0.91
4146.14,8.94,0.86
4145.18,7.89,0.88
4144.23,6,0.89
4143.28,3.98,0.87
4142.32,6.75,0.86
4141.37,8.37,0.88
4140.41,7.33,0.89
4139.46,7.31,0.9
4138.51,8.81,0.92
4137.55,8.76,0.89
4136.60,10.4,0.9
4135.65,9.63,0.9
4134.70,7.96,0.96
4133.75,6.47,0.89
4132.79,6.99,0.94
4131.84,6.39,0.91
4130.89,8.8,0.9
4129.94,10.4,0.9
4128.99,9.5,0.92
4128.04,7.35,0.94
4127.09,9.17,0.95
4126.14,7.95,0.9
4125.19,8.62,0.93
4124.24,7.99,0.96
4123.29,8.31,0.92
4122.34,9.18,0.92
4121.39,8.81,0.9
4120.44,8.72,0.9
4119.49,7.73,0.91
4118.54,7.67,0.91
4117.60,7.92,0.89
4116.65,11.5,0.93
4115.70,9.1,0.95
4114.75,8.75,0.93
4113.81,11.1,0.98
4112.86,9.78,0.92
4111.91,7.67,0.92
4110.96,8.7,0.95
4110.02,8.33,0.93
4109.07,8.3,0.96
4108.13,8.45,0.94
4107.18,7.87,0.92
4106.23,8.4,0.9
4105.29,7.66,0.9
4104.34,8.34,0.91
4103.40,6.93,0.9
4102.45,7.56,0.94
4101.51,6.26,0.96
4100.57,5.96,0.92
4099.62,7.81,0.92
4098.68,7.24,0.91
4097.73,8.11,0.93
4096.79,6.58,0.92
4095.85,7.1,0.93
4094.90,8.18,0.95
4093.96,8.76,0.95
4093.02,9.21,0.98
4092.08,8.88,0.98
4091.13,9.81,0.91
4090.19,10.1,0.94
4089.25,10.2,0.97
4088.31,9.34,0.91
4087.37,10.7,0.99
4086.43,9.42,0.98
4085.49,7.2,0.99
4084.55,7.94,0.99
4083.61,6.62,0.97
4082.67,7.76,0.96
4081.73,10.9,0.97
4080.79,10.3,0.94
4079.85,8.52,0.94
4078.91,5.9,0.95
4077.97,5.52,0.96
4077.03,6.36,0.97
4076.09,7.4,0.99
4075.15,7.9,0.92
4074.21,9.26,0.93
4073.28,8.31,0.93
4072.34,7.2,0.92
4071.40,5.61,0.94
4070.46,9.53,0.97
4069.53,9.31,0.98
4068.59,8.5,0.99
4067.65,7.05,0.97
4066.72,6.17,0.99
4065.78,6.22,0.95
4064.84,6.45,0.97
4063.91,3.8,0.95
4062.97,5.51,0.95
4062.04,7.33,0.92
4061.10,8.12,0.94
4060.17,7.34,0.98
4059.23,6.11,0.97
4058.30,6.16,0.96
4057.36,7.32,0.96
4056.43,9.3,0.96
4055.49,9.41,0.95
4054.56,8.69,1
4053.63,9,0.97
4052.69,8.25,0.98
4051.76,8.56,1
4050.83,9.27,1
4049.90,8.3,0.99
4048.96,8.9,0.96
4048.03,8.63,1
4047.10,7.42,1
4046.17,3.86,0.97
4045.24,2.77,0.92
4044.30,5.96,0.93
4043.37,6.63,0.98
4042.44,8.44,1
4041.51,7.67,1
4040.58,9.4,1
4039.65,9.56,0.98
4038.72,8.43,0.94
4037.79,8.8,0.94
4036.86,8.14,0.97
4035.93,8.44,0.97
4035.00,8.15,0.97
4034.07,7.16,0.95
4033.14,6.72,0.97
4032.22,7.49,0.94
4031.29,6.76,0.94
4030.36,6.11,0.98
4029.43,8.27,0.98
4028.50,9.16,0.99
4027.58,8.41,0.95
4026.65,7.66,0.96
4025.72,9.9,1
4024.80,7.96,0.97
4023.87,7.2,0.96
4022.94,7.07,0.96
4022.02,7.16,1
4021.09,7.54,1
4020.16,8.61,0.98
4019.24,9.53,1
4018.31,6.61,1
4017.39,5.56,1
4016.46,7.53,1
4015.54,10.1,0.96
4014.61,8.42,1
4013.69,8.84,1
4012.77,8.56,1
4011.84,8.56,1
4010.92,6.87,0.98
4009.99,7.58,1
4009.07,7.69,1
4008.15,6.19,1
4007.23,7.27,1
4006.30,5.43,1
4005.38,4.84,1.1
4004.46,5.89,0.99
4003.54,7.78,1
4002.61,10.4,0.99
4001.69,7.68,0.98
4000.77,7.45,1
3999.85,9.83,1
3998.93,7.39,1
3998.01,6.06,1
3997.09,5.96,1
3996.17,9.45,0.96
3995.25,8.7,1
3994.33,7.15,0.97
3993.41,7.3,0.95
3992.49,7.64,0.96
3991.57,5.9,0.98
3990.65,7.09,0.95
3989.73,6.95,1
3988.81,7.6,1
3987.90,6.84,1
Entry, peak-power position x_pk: 4087.37 angstrom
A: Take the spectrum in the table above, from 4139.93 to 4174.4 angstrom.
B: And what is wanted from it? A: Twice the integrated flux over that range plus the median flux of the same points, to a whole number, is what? 566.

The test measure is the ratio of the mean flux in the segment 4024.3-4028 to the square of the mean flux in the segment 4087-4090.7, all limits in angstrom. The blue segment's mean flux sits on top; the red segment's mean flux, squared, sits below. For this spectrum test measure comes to 0.083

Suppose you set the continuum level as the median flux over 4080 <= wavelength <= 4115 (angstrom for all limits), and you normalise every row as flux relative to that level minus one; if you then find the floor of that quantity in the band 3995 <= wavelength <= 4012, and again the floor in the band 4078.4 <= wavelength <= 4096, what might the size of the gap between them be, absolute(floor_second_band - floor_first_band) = 0.13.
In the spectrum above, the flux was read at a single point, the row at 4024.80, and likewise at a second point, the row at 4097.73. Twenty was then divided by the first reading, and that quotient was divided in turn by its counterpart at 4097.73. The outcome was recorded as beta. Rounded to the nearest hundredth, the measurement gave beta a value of 0.31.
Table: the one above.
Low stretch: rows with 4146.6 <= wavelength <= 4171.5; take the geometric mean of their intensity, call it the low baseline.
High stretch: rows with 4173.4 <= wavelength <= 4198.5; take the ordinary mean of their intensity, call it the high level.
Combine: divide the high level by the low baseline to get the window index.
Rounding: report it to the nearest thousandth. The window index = 1.027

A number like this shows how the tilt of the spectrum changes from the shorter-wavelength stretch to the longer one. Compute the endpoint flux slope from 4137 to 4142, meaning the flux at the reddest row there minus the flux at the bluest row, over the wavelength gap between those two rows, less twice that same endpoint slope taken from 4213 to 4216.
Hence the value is 2.0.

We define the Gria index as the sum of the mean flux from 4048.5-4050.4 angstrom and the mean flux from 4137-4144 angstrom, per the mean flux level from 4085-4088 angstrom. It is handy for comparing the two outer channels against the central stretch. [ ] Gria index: 1.7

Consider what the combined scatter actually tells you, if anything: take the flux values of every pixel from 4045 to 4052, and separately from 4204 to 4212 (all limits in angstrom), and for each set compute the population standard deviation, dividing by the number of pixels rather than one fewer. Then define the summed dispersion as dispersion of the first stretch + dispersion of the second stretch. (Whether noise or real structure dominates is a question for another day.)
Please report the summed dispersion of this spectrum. 3.3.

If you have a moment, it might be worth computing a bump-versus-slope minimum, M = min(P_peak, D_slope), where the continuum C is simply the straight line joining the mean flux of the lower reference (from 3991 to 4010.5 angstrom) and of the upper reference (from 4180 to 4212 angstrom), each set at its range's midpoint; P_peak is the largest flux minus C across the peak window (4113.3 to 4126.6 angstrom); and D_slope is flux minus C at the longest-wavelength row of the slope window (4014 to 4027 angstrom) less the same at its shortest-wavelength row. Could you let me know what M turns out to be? -0.8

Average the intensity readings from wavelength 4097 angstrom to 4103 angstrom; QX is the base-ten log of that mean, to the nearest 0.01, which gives 0.85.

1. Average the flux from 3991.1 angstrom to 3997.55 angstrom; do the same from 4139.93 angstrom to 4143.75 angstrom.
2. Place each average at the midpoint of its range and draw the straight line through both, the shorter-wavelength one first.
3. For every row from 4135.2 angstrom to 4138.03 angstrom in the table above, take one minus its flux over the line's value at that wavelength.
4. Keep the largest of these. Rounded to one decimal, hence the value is -0.3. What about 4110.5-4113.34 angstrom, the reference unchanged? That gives -0.1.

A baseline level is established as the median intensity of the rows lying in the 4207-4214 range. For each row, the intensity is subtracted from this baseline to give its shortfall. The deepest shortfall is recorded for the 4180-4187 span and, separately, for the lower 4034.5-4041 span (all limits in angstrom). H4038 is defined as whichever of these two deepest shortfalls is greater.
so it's 1.7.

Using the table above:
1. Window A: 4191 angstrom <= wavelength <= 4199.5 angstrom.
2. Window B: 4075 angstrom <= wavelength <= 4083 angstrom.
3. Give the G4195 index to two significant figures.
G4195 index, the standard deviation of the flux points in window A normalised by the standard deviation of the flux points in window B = 0.63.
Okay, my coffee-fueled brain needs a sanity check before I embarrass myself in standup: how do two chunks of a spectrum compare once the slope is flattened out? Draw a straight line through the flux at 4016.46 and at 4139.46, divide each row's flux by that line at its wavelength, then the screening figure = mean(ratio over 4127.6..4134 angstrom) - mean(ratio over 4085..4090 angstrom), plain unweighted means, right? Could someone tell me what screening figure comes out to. -0.18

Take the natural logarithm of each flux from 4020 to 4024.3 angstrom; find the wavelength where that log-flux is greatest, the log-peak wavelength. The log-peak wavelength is 4020.16 angstrom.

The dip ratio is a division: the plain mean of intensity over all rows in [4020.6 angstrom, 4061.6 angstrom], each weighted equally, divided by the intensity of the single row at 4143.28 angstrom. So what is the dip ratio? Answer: 1.95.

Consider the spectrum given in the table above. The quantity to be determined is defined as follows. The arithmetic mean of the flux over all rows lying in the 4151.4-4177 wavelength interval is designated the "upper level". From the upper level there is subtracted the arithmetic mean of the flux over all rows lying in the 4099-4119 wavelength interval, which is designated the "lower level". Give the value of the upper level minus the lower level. 0.0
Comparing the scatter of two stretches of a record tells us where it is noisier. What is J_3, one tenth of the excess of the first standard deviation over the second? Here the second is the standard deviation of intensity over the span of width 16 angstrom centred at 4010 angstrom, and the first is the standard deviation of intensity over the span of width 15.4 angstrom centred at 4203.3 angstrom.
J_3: -0.05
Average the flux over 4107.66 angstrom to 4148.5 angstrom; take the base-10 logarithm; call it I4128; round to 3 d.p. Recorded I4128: 0.924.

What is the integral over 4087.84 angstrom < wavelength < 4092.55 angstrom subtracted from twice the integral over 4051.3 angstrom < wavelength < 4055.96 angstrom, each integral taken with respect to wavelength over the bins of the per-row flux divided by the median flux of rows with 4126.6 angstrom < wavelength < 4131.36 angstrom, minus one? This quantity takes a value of -0.65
